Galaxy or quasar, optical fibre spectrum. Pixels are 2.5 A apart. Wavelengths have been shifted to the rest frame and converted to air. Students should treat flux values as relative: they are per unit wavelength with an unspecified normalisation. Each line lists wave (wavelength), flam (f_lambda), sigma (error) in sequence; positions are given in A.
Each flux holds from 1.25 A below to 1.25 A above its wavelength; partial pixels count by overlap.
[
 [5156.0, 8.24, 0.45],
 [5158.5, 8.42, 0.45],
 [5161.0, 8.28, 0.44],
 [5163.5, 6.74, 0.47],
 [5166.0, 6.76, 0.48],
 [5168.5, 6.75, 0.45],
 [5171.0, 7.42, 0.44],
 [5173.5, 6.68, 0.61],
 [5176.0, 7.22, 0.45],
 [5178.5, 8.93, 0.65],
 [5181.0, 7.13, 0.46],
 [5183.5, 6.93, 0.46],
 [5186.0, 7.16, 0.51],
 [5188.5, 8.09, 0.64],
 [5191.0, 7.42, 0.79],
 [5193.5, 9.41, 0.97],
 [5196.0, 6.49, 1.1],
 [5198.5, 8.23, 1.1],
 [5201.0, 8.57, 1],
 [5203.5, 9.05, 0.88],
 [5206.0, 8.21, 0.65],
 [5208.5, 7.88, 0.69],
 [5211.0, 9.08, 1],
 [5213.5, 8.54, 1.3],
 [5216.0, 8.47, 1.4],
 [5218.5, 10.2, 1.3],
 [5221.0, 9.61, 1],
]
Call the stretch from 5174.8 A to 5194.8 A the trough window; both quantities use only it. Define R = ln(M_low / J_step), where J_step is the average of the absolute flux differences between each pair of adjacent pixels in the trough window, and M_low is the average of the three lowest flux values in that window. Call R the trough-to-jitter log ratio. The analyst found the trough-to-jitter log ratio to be 1.9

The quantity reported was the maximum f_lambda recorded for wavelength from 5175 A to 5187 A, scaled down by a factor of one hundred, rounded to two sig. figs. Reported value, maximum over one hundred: 0.089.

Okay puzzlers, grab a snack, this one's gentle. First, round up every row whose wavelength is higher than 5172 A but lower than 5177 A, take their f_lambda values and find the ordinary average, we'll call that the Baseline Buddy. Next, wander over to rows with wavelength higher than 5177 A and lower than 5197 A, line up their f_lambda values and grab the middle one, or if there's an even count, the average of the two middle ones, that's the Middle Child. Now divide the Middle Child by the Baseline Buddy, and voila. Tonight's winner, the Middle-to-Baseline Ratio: 1.05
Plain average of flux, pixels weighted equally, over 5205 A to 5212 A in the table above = 8.4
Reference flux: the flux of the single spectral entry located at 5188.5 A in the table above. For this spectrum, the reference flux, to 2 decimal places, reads 8.09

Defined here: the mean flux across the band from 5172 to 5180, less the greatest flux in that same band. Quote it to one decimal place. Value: -1.3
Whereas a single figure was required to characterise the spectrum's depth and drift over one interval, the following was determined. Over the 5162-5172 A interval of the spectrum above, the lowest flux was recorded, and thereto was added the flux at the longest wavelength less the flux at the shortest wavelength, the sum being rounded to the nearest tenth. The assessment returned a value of 7.4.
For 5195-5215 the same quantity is 8.5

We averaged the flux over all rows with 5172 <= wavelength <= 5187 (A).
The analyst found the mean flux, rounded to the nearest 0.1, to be 7.3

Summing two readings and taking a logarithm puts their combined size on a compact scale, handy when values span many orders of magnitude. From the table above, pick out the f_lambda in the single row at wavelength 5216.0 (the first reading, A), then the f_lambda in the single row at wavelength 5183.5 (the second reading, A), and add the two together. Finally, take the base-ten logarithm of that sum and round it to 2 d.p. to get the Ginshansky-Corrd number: 1.19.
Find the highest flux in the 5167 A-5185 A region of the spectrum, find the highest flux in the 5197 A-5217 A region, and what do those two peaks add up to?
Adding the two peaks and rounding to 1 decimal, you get 18.0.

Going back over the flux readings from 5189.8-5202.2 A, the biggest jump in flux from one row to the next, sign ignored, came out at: 2.92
